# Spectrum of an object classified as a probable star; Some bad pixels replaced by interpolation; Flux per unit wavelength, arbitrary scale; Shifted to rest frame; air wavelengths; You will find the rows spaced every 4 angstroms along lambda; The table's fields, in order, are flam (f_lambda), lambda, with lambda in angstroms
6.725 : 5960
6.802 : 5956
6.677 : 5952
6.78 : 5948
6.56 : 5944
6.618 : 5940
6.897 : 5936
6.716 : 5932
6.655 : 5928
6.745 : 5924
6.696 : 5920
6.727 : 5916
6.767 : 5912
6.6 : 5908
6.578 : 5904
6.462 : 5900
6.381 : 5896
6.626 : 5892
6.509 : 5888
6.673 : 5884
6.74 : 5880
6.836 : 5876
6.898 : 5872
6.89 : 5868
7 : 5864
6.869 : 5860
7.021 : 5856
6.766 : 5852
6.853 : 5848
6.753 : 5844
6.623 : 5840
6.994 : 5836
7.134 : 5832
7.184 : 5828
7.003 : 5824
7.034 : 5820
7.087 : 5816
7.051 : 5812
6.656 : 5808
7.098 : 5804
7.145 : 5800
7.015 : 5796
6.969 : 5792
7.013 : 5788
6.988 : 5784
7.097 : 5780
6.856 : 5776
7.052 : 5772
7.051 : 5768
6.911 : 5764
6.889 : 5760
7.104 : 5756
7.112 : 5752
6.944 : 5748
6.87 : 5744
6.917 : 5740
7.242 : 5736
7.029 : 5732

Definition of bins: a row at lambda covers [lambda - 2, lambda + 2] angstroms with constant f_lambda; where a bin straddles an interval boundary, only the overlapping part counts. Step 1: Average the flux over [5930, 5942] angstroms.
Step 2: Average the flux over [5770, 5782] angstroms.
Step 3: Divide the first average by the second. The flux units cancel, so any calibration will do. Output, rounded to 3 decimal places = 0.963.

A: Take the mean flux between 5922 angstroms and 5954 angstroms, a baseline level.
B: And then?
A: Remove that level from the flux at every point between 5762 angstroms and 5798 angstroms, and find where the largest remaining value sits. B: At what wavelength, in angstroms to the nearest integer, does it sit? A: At 5780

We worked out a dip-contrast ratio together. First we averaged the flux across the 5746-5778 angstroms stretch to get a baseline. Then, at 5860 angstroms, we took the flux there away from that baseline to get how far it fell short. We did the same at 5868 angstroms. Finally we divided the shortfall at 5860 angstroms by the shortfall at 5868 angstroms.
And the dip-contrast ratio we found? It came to 1.2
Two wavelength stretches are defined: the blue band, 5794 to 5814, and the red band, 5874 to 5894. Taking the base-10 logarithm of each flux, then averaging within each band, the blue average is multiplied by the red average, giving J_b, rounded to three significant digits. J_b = 0.696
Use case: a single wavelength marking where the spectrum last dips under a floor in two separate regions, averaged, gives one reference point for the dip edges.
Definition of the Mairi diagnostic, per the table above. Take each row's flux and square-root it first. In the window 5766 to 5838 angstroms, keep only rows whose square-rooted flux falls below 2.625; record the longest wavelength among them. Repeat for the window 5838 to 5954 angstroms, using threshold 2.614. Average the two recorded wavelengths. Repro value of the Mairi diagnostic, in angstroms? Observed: 5880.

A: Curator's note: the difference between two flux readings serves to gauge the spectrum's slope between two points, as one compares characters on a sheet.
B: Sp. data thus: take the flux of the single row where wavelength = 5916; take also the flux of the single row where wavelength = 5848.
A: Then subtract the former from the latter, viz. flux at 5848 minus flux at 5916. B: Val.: 0.13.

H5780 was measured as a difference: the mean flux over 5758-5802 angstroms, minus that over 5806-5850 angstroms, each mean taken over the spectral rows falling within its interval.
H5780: 0.06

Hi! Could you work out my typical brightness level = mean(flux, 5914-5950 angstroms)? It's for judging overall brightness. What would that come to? 6.71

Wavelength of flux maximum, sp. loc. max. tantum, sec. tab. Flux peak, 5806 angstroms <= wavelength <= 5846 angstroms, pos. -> 5828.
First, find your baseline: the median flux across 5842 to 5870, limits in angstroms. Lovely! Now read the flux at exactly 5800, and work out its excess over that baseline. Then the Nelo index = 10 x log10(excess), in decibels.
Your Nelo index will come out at -5.6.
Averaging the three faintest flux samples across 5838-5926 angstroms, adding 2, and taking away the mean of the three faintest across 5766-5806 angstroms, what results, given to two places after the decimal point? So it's 1.51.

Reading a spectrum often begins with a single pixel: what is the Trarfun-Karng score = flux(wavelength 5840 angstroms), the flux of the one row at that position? 6.623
